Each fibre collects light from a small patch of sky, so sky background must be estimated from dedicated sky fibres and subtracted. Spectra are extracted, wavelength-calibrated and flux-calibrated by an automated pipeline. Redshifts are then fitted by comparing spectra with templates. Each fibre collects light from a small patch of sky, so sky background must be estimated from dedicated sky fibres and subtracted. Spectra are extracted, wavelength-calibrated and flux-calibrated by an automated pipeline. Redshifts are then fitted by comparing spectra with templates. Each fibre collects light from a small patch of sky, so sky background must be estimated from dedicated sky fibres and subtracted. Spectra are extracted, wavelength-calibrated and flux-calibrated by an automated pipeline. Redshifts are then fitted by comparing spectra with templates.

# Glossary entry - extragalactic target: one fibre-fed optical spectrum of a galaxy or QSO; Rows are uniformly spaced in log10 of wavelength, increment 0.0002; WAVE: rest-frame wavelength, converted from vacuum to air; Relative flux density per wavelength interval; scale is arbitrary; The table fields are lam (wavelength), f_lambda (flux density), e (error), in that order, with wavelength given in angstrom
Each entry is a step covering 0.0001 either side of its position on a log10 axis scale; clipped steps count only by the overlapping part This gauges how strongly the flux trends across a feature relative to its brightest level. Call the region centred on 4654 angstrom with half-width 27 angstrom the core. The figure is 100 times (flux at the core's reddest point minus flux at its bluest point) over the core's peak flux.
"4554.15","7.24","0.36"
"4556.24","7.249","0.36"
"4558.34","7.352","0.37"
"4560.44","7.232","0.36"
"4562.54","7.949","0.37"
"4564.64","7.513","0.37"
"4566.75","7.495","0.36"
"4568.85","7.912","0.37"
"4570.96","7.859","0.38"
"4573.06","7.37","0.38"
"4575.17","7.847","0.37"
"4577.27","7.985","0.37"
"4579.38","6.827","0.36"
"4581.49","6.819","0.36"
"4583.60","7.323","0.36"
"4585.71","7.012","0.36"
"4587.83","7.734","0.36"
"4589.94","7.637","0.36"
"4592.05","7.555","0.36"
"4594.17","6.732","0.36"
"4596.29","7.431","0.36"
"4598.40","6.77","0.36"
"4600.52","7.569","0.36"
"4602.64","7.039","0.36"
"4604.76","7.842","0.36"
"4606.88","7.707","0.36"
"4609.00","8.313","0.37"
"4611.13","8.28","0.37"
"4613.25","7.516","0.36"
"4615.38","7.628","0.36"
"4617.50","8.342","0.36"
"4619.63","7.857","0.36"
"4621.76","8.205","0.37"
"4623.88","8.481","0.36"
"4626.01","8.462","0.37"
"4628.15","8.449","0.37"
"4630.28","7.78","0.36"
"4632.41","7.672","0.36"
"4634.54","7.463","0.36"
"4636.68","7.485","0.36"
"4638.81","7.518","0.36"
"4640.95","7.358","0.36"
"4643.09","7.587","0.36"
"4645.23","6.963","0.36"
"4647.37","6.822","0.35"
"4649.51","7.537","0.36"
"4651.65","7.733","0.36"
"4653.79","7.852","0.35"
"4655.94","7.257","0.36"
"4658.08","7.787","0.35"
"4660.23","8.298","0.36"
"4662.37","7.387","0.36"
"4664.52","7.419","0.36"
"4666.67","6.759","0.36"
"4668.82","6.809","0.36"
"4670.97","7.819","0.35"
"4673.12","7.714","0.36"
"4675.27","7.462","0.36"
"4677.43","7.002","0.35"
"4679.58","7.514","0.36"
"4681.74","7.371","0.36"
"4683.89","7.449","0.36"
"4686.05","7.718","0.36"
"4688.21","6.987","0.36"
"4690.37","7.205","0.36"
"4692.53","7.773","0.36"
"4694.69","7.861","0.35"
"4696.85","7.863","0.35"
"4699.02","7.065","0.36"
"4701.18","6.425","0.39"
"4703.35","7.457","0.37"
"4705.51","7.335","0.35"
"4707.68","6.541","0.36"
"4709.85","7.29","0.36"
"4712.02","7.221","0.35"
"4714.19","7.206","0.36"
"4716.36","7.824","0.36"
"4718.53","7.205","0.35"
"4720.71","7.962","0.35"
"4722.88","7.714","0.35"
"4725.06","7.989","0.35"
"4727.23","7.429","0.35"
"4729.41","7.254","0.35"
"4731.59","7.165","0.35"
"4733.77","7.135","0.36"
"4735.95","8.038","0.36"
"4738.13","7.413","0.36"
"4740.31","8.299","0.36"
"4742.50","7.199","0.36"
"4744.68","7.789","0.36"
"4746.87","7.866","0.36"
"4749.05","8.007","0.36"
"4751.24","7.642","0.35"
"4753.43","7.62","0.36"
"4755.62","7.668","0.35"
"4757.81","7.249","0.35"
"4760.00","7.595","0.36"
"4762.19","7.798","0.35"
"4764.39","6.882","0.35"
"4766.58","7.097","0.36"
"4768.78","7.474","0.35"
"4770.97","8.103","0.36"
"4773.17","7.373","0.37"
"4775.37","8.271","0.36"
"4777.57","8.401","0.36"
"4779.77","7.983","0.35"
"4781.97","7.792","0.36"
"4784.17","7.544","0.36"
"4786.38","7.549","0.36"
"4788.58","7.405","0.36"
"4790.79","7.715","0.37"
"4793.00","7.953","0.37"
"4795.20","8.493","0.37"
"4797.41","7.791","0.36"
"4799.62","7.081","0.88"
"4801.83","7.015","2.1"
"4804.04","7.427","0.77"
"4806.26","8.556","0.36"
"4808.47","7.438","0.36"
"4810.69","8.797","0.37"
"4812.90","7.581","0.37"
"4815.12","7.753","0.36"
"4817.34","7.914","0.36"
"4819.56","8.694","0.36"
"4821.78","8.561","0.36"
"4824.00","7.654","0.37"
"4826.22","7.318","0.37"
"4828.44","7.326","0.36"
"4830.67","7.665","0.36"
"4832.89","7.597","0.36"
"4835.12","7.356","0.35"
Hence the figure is -11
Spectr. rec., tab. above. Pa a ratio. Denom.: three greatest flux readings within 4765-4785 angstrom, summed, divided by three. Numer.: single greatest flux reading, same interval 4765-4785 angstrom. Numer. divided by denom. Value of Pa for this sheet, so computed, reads 1.02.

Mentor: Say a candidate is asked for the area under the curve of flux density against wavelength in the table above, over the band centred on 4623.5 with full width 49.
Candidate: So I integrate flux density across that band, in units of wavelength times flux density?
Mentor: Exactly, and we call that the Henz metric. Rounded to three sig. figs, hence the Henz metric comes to 380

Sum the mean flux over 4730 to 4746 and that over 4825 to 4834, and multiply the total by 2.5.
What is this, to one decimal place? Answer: 37.6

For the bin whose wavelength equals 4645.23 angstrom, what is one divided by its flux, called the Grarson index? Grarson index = 0.144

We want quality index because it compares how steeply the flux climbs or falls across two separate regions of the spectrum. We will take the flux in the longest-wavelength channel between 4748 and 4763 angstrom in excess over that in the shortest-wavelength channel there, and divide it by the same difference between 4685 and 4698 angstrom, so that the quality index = -1.4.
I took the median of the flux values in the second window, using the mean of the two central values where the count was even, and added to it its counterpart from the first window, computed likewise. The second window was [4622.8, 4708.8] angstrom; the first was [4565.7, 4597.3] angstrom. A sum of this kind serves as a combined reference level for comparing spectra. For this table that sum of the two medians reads 14.97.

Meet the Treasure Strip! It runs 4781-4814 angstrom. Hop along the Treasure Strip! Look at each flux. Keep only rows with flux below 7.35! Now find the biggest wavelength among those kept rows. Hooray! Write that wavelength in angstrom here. 4801.83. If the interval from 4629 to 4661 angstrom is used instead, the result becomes 4655.94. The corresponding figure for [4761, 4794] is 4766.58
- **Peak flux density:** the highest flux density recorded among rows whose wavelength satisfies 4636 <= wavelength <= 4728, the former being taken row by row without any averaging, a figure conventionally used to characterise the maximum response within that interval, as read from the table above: 8.298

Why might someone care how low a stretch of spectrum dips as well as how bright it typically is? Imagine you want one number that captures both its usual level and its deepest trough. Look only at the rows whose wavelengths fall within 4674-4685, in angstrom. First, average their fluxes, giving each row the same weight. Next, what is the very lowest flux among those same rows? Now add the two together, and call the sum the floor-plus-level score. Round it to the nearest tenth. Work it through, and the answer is 14.4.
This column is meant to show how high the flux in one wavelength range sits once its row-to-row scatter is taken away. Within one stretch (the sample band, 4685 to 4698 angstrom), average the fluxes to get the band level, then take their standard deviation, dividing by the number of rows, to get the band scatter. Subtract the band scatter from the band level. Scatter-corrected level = 7.22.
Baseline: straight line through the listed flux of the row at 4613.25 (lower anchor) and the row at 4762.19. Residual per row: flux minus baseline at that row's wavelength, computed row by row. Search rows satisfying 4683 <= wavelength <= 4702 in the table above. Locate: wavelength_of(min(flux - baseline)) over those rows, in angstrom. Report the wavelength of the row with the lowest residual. 4701.18 angstrom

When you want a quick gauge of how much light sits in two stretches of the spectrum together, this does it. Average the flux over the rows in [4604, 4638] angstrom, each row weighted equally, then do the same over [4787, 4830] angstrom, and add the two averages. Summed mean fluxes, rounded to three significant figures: 15.8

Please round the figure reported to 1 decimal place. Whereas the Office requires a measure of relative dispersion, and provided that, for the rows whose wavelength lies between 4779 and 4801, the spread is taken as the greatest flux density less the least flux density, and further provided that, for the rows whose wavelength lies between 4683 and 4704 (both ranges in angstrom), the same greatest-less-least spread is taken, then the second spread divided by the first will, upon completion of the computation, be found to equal 1.0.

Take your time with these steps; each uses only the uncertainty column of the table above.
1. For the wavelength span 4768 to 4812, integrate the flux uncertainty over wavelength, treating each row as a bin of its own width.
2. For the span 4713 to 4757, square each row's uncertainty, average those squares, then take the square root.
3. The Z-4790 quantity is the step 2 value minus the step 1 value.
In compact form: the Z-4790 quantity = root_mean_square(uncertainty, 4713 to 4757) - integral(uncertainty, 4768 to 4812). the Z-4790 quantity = -21.5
